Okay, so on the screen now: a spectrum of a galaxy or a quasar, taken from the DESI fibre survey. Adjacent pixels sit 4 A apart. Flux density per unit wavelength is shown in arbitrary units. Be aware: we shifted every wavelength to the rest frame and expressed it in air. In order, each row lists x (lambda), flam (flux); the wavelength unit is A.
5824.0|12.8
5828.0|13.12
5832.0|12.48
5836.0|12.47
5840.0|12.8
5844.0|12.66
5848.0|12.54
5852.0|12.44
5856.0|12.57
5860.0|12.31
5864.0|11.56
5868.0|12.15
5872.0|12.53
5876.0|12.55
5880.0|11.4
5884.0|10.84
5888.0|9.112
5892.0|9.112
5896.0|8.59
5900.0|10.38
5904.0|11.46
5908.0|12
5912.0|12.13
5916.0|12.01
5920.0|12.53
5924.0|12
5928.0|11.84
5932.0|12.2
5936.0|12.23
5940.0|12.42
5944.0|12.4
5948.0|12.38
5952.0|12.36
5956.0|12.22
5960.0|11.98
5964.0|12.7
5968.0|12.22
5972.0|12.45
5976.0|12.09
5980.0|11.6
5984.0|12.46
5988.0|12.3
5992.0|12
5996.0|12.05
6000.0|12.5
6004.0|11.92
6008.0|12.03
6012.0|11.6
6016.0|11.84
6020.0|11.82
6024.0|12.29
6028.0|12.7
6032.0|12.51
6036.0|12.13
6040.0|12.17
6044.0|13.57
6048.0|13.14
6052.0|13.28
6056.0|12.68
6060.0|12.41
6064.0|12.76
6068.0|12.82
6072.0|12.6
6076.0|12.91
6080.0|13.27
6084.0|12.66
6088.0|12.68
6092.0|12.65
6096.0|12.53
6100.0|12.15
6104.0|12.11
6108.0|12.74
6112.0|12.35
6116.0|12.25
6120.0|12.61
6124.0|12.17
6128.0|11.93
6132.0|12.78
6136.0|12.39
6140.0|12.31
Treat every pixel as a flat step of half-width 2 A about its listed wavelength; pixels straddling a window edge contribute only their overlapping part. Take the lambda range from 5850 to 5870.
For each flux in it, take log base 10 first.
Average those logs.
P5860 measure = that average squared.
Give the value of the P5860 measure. 1.18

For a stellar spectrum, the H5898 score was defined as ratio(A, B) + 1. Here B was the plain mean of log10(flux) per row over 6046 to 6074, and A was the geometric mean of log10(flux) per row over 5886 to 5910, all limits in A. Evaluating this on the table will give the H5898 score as 1.90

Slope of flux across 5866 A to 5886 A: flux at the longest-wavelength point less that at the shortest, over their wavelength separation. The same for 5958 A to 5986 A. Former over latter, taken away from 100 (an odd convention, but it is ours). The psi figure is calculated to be 104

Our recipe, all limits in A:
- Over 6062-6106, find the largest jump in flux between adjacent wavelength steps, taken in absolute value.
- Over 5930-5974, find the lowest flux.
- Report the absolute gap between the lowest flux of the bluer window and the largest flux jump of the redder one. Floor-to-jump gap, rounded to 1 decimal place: 11.4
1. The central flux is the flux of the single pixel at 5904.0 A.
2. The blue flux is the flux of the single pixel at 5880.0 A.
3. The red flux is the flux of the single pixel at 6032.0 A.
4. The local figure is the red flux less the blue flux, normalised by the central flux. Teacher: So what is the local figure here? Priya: 0.10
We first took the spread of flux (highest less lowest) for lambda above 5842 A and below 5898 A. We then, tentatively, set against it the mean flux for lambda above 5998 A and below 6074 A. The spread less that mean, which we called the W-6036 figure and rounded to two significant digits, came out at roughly -8.4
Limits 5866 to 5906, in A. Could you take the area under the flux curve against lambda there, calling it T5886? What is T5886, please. 432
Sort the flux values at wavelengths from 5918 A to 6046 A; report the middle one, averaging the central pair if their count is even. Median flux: 12.2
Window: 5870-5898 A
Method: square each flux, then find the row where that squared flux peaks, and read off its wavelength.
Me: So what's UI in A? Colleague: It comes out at 5876.0 A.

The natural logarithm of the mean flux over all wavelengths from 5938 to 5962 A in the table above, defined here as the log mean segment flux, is 2.51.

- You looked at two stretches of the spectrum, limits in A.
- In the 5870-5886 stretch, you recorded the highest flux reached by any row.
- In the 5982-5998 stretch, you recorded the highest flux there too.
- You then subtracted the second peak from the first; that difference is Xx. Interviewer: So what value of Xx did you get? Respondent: 0.1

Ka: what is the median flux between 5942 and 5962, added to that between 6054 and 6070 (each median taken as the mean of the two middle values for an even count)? 25.1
